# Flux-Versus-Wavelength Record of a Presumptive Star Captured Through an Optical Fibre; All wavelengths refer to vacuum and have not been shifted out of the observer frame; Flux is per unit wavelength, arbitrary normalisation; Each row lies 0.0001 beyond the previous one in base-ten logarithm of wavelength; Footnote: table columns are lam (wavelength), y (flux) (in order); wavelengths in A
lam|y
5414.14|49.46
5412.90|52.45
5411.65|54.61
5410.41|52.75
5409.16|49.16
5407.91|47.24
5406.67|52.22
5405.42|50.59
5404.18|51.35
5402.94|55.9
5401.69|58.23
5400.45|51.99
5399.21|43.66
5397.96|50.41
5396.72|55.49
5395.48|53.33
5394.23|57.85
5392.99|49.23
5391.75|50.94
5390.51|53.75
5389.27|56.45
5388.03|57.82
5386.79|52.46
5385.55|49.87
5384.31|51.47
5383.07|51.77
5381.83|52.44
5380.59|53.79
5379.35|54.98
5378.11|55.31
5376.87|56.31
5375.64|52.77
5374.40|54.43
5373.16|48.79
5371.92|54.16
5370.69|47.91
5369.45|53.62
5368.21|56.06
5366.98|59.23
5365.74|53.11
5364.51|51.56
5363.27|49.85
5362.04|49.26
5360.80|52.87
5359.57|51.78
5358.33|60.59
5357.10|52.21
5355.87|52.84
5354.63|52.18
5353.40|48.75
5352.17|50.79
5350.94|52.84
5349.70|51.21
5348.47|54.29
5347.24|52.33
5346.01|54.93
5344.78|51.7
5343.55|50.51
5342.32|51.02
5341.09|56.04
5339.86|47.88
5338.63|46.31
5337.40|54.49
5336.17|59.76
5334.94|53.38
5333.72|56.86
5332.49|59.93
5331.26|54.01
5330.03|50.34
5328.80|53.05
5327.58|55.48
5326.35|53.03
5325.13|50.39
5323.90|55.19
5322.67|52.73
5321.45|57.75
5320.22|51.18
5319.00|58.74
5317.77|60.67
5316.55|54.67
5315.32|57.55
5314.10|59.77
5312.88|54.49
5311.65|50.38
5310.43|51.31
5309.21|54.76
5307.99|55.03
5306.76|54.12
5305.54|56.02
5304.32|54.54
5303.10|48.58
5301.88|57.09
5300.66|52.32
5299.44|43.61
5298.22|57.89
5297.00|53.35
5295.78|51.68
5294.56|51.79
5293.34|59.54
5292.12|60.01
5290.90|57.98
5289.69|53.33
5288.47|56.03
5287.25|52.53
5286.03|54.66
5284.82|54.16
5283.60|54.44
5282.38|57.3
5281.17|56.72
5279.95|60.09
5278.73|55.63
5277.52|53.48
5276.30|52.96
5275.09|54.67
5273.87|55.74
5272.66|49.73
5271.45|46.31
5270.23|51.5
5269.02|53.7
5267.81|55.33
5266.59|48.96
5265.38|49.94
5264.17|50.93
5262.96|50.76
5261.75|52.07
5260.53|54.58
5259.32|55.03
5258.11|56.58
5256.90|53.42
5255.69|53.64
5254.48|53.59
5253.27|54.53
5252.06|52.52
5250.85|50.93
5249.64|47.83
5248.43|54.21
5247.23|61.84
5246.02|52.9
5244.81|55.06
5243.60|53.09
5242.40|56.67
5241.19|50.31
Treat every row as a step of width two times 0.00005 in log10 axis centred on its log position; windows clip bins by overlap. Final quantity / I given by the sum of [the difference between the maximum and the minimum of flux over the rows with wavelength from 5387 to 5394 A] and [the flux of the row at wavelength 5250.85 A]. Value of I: 60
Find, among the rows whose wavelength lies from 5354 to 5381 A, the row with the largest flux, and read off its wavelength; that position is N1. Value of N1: 5358.33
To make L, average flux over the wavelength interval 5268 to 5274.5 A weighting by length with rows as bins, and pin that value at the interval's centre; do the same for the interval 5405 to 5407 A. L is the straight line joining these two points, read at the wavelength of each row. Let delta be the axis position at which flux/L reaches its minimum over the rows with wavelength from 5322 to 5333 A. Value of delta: 5330.03 A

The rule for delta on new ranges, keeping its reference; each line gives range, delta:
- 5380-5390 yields 5385.55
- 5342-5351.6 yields 5343.55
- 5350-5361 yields 5353.40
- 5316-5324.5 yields 5320.22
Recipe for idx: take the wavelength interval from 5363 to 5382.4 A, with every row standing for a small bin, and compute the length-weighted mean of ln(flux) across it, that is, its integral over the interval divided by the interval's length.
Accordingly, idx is 3.98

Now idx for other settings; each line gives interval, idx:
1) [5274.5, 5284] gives 4.02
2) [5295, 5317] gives 3.98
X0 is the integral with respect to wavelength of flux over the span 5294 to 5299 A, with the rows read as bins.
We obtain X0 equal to 267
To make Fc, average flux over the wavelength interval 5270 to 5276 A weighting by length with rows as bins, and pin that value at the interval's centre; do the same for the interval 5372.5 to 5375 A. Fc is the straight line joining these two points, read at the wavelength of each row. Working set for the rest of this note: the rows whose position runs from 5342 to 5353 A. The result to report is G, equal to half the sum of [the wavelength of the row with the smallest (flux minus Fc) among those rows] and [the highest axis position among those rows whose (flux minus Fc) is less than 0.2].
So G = 5347.9 A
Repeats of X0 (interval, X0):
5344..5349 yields 266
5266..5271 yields 261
